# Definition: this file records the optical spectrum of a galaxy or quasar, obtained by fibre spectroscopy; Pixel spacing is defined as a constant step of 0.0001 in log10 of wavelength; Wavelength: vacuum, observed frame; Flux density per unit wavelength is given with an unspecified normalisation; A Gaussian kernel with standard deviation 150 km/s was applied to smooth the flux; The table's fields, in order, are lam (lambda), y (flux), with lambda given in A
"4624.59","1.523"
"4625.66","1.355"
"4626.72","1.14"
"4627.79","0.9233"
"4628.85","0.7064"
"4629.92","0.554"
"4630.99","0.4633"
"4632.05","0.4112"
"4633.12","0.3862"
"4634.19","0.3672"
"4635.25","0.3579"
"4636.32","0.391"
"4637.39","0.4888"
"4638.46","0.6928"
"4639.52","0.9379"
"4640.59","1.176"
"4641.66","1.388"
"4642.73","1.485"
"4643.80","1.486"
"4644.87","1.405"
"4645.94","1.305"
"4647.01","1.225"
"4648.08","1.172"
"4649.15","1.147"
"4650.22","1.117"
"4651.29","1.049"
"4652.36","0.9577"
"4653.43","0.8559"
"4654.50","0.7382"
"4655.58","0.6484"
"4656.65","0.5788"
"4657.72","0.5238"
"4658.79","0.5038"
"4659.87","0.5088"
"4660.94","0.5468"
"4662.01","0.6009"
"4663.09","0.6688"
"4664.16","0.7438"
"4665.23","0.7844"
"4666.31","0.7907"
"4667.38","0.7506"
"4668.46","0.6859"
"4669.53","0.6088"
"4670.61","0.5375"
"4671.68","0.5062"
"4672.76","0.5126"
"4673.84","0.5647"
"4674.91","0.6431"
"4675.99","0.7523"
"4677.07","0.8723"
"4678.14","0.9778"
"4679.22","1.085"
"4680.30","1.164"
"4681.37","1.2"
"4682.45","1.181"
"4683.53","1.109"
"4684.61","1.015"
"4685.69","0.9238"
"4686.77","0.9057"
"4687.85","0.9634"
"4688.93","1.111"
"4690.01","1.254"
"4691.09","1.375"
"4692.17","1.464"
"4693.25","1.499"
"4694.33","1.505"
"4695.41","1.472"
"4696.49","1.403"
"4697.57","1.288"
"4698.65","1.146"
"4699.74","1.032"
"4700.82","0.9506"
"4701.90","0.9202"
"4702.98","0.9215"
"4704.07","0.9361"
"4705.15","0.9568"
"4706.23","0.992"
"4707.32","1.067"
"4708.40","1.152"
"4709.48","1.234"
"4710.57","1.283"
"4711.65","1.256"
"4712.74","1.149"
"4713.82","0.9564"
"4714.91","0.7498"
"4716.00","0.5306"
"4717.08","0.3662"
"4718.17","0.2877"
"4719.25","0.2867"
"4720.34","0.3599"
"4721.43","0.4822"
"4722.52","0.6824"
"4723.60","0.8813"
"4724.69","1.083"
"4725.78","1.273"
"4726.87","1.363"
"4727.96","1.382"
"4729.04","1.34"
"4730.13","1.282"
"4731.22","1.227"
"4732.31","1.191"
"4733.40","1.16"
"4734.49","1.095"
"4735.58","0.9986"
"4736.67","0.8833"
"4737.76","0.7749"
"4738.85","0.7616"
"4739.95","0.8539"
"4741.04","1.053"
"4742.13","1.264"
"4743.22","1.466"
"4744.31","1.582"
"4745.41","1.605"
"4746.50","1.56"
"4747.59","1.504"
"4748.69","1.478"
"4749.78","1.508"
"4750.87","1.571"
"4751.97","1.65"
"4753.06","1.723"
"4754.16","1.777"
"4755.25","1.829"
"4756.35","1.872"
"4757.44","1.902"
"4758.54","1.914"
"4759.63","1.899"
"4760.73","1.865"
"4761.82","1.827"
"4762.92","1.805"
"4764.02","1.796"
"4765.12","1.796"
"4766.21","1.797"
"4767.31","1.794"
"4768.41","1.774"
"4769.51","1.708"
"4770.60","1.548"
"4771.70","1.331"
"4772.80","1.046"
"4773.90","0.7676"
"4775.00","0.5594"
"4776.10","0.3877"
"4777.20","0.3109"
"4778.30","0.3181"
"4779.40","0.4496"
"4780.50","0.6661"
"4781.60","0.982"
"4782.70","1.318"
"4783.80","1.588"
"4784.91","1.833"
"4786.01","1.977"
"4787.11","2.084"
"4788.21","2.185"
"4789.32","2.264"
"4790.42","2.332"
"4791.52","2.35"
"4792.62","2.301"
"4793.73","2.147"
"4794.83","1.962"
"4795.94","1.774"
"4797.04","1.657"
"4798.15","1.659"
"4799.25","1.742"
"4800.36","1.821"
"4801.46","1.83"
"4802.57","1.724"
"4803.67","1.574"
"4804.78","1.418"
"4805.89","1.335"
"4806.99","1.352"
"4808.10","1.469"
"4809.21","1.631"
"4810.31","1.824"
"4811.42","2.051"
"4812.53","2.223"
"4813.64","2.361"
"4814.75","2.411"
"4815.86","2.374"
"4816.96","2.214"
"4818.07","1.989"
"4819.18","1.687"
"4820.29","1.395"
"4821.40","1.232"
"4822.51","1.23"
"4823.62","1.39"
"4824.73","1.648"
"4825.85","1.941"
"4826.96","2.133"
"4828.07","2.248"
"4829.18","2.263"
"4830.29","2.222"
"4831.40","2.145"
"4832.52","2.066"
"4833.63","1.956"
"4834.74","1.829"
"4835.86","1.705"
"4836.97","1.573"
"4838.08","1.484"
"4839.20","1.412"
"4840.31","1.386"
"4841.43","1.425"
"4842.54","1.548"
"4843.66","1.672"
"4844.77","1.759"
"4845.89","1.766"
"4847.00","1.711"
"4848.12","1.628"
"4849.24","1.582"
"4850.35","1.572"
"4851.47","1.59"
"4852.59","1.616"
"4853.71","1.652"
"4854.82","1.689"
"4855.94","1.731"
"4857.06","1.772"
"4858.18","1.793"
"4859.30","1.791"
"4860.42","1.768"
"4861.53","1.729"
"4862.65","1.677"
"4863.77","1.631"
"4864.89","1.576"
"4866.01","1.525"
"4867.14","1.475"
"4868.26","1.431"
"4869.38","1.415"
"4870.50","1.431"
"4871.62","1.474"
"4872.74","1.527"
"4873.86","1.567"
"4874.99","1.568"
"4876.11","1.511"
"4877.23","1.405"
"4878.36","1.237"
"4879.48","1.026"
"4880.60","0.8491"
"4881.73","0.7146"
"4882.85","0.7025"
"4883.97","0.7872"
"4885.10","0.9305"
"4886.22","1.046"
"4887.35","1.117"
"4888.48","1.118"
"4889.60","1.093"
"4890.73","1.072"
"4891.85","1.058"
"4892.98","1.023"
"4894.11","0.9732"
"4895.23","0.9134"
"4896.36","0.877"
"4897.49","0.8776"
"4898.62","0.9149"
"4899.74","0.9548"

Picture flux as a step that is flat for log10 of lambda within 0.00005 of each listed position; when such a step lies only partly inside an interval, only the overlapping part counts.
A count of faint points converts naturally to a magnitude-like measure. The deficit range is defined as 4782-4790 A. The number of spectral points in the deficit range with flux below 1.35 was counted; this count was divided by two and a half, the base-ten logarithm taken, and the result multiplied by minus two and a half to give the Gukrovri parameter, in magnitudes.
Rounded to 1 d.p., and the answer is 1.0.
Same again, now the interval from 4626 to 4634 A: -1.1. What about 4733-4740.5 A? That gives -1.1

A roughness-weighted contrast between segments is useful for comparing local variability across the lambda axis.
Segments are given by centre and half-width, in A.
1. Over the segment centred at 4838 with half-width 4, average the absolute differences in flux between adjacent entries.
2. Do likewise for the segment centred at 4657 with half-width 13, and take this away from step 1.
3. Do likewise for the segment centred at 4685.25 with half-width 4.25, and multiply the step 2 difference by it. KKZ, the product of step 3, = 0.001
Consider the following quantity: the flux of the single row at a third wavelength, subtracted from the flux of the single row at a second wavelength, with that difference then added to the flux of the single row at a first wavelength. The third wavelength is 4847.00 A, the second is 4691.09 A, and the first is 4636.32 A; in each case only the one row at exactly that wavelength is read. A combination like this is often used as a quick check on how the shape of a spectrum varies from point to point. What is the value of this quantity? 0.1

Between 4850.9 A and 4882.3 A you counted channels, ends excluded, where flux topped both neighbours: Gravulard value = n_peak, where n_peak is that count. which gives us 2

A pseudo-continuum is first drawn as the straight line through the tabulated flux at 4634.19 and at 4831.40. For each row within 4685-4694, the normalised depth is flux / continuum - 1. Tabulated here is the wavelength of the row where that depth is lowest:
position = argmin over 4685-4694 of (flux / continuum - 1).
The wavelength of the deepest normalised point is 4686.77 A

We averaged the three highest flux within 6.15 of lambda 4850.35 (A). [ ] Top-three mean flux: 1.8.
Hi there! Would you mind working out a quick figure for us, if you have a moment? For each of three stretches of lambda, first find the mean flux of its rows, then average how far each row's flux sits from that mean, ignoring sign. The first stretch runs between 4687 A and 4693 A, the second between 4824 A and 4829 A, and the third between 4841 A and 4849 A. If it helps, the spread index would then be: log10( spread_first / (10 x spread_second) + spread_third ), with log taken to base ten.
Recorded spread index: -0.76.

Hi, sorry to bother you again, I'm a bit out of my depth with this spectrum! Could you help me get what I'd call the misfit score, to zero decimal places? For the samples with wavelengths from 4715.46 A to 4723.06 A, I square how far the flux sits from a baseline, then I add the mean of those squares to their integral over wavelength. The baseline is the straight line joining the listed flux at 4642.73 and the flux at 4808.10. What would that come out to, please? 10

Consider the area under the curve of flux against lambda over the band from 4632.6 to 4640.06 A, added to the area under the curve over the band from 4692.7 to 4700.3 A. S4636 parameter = 14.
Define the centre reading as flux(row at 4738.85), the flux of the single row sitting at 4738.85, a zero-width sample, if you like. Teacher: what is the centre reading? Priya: 0.7616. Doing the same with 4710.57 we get 1.283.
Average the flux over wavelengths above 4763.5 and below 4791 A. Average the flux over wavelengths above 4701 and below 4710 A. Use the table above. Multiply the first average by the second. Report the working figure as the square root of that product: 1.19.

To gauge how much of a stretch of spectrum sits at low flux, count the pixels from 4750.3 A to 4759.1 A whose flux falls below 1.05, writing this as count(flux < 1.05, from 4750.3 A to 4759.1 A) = 0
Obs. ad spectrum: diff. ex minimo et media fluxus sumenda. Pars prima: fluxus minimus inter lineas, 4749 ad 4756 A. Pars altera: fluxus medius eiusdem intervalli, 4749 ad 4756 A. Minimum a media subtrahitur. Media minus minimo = 0.17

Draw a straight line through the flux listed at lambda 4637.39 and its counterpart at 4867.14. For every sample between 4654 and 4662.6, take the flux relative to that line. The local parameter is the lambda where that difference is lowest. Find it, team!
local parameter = 4658.79 A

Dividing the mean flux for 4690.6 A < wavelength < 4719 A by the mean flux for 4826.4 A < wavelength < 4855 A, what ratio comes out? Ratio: 0.61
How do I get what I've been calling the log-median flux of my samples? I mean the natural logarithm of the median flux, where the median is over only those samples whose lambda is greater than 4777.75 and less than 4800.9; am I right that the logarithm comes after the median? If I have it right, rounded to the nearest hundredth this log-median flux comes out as 0.60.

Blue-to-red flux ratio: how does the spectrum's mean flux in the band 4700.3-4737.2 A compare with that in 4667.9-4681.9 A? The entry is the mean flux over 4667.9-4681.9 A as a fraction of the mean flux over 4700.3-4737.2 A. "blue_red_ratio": 0.81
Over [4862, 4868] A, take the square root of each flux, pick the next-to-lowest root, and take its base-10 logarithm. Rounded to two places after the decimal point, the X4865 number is 0.09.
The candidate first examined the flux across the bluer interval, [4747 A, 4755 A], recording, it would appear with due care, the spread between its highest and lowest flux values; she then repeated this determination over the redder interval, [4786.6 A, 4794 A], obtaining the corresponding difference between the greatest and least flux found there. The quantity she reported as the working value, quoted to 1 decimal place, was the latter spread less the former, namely 0.0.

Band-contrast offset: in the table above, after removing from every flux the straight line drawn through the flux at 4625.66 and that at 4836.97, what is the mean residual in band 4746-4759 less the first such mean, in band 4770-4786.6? 0.71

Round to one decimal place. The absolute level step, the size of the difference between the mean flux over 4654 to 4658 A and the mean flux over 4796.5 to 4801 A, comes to 1.1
